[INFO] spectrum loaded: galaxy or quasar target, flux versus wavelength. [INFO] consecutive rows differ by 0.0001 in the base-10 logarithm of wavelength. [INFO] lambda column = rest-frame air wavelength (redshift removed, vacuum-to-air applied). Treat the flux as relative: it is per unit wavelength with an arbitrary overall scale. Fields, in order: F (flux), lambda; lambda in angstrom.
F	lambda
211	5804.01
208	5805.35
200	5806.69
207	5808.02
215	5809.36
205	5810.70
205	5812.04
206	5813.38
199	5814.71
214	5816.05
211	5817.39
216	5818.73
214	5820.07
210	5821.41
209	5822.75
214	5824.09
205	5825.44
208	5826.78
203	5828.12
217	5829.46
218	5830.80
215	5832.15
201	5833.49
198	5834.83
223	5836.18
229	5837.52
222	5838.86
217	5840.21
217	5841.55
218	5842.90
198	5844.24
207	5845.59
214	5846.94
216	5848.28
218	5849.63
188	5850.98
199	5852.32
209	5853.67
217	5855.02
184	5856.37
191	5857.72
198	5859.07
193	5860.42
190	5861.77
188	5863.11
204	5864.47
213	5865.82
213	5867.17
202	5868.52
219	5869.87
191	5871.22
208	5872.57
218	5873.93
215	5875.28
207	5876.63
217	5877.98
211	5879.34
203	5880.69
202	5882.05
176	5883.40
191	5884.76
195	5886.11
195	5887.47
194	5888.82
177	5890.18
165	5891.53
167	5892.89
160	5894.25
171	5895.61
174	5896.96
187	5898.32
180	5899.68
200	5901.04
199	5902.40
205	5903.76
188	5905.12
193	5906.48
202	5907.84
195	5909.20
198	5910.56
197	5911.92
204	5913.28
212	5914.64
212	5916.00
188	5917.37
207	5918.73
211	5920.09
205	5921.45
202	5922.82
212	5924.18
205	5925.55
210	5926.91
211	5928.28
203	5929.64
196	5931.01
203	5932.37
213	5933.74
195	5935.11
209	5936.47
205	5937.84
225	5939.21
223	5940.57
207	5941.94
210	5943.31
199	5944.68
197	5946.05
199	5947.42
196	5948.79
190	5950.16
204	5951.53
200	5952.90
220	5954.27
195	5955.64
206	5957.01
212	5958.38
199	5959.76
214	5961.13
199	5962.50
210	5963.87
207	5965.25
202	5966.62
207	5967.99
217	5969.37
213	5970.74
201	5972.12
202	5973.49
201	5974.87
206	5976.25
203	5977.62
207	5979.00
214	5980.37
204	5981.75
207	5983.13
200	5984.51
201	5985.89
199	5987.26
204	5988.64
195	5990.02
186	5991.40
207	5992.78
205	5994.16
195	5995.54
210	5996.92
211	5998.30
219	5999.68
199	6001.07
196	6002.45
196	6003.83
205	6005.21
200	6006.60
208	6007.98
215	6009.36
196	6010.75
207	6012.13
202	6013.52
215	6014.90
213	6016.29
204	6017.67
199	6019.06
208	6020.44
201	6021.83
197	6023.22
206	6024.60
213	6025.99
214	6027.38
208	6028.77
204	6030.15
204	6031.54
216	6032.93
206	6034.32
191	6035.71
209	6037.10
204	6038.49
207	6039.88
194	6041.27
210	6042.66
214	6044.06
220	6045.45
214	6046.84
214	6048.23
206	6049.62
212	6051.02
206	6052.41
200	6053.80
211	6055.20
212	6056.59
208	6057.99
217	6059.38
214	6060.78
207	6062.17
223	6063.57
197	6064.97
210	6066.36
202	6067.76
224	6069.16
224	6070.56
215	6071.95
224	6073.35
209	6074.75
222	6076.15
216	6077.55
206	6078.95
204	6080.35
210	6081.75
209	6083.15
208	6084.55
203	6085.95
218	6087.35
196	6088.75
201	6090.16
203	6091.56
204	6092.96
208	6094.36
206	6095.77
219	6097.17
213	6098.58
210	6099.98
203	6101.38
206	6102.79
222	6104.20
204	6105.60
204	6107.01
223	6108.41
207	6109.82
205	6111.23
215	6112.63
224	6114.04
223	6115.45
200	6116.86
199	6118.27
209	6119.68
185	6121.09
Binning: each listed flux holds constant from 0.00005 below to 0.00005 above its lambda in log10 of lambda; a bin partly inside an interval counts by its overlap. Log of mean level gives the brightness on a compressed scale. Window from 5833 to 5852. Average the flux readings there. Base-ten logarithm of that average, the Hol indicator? 2.33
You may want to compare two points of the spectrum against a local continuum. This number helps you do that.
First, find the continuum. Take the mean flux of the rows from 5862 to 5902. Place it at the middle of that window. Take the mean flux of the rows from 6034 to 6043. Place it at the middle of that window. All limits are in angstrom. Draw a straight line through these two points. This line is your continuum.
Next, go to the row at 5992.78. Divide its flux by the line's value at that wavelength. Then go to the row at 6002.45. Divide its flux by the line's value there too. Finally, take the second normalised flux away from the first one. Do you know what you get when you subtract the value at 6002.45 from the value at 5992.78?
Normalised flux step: 0.06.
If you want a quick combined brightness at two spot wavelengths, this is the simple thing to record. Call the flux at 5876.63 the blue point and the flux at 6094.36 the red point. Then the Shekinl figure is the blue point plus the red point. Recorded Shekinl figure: 415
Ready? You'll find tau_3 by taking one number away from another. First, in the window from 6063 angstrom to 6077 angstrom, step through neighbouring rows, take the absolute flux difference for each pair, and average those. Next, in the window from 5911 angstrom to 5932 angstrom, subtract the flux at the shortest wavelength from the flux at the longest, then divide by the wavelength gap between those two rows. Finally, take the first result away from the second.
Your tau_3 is -12.8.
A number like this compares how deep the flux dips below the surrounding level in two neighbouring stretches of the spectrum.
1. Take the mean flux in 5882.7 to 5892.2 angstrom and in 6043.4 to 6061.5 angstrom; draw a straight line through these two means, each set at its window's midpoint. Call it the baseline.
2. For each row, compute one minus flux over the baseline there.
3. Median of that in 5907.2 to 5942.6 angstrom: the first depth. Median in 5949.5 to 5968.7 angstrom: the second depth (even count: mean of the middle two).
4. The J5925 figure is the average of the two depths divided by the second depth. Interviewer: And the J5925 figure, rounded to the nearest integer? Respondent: 1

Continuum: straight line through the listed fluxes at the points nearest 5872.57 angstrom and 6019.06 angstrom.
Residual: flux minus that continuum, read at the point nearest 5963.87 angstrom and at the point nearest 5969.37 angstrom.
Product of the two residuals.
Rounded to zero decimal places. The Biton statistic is 114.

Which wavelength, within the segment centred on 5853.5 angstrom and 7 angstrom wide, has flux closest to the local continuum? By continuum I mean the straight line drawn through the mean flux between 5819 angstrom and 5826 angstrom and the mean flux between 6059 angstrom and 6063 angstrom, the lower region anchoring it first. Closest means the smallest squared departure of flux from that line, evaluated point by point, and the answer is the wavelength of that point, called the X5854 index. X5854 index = 5853.67 angstrom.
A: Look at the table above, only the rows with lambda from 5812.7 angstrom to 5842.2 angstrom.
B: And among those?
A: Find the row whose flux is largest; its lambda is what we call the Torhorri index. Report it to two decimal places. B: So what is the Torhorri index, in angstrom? 5837.52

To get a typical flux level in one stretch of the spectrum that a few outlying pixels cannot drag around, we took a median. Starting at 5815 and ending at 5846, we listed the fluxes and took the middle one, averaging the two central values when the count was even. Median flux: 214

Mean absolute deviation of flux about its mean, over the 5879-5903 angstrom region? 13.1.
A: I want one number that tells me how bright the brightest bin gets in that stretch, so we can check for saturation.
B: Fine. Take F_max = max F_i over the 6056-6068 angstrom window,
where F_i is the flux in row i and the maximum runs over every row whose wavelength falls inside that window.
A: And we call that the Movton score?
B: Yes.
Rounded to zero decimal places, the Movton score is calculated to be 223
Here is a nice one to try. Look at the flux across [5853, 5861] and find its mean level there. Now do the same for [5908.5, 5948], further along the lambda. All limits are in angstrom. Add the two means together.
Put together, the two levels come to 404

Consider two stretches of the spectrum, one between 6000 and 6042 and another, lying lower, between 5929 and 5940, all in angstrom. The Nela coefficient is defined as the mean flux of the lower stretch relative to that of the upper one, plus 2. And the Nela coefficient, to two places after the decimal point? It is 3.01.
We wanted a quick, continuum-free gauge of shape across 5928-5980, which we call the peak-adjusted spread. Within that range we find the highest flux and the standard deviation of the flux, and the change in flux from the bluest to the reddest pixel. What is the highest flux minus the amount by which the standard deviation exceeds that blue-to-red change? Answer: 213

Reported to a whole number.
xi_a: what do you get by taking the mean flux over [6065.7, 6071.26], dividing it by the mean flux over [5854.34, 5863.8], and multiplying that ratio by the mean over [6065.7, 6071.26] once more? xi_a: 238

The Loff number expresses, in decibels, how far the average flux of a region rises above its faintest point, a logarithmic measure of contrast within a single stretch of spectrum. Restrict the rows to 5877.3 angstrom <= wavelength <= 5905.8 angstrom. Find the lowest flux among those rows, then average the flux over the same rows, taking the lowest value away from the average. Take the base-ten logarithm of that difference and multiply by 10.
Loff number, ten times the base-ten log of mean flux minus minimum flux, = 14.5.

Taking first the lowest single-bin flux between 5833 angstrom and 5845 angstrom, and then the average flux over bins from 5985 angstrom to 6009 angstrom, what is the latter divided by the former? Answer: 1.02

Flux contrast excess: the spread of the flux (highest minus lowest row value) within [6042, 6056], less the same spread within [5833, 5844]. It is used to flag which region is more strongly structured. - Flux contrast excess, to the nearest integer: -11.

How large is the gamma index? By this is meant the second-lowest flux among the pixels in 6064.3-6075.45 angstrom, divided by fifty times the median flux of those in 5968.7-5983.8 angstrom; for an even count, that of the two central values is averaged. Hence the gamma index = 0.0196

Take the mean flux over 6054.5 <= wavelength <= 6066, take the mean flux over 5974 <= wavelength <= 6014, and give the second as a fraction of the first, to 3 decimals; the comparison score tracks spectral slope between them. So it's 0.963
